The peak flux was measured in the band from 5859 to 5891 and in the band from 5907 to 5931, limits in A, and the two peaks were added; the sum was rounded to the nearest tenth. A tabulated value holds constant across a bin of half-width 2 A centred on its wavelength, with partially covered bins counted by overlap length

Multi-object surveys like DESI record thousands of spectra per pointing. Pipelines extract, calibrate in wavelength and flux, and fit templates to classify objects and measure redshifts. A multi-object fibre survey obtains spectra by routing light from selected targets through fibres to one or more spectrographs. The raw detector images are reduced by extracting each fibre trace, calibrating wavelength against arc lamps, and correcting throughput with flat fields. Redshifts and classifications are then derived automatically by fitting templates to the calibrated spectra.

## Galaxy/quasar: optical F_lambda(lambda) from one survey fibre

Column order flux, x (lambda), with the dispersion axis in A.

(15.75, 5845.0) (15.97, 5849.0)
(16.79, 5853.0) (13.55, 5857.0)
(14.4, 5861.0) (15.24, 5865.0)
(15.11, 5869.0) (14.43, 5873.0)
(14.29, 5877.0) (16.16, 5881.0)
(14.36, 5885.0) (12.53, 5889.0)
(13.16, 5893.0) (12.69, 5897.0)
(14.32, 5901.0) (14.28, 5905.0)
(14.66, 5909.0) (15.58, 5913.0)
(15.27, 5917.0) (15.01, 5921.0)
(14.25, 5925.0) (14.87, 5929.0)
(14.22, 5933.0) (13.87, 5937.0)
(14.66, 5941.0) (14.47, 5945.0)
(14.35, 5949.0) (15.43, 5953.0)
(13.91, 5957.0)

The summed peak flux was 31.7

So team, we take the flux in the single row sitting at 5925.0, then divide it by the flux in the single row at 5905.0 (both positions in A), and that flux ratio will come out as 1.00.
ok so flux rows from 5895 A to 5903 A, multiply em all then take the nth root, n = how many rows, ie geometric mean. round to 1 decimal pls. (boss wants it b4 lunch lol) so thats 13.5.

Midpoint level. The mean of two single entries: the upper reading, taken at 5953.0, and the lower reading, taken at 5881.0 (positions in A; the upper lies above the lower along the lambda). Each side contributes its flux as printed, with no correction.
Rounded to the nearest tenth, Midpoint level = 15.8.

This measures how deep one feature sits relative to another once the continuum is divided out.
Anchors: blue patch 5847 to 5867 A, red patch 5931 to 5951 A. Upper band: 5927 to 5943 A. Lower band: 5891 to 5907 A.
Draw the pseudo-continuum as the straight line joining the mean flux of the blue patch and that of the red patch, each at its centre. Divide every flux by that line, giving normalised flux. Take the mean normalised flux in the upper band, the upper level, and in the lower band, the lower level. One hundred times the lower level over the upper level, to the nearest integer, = 92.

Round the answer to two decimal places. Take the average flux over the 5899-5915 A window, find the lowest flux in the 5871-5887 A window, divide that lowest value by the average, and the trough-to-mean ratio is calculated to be 0.97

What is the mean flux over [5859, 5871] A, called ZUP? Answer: 14.9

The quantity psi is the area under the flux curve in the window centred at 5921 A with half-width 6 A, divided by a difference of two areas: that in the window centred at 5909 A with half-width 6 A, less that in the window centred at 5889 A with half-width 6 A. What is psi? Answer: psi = 10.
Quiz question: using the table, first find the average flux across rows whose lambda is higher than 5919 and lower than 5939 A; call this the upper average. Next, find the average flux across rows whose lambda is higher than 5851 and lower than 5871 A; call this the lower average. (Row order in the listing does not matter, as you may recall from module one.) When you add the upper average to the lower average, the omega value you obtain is 29.5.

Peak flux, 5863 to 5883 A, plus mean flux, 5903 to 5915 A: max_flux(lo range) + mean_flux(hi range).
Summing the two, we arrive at 31.0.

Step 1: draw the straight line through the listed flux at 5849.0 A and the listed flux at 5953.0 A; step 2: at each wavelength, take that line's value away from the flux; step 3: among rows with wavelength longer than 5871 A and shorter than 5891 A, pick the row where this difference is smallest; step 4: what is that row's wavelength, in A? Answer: 5889.0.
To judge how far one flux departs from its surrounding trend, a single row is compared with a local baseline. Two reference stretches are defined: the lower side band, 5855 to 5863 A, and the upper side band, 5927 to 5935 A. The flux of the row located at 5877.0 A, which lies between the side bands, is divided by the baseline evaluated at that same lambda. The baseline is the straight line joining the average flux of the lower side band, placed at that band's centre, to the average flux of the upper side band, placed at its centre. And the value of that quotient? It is 1.01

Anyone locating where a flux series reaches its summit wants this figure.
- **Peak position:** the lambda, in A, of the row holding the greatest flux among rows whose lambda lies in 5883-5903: 5885.0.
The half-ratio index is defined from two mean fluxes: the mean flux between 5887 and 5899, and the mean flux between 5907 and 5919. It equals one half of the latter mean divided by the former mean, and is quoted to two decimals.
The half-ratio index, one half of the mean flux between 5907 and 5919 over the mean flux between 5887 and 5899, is 0.59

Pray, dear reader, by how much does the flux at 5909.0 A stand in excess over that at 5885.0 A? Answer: 0.3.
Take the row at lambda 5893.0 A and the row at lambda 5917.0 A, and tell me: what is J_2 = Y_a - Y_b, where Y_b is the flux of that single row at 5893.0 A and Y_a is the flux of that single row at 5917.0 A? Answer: 2.1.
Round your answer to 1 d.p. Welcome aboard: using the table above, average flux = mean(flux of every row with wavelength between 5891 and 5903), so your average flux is 13.4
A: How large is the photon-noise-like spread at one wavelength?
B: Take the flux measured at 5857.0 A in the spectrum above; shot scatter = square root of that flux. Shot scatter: 3.68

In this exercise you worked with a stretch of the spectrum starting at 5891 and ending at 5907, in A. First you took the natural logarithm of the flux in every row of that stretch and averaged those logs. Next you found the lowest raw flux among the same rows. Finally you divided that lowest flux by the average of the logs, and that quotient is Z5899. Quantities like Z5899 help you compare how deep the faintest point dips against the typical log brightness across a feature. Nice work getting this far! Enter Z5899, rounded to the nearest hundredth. 4.86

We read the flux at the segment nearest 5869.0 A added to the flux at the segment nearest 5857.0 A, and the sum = 28.7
